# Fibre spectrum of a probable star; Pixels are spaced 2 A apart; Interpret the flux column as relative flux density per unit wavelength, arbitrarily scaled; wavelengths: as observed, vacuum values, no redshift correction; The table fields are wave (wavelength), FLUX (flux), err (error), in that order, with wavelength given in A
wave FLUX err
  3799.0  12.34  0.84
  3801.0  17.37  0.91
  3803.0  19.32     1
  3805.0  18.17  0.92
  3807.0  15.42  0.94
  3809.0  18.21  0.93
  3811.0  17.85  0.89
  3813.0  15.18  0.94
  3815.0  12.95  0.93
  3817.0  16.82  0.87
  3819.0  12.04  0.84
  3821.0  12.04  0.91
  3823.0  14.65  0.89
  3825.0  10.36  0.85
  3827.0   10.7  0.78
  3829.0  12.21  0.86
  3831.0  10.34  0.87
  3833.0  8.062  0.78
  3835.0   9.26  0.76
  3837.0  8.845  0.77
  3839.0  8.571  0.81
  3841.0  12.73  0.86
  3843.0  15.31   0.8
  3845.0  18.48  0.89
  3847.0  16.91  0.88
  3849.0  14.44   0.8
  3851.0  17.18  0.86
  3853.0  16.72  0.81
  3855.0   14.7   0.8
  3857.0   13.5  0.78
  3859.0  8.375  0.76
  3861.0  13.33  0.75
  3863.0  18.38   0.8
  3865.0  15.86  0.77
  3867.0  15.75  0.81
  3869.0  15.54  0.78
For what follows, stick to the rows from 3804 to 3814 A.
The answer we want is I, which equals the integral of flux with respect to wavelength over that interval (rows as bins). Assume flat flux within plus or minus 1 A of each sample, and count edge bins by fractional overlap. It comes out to 170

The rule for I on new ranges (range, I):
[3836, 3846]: 128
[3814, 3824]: 137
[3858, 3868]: 143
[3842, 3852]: 165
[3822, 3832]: 117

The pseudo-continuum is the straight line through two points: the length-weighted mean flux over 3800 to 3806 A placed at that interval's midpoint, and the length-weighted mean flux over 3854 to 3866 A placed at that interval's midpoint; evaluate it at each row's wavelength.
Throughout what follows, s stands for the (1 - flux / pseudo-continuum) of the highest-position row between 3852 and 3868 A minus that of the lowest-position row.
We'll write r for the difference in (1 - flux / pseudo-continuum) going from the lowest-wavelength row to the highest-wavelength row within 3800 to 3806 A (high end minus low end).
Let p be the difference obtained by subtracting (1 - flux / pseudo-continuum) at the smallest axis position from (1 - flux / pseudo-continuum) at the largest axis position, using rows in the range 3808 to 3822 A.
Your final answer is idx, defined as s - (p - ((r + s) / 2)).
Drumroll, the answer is -0.4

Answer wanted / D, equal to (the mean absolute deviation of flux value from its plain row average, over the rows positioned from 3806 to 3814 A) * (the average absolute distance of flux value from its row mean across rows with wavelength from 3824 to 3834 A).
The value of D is 1.2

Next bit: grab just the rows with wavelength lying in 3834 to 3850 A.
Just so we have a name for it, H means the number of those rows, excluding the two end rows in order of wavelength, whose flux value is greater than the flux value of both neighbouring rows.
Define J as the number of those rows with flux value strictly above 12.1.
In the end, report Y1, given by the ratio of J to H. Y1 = 5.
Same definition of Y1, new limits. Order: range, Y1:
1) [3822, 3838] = 1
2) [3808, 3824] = 6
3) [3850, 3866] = 7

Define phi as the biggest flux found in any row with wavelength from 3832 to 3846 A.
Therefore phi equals 18.48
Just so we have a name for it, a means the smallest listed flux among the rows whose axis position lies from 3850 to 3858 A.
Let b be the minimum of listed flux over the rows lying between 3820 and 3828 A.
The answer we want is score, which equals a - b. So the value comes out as 3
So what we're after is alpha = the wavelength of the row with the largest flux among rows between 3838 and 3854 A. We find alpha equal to 3845.0 A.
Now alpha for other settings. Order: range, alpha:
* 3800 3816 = 3803.0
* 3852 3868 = 3863.0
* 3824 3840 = 3829.0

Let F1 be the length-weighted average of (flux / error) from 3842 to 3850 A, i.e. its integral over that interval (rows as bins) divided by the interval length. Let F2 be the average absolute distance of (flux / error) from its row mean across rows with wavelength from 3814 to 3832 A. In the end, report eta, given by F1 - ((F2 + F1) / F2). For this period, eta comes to 6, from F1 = 19.3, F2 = 1.6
